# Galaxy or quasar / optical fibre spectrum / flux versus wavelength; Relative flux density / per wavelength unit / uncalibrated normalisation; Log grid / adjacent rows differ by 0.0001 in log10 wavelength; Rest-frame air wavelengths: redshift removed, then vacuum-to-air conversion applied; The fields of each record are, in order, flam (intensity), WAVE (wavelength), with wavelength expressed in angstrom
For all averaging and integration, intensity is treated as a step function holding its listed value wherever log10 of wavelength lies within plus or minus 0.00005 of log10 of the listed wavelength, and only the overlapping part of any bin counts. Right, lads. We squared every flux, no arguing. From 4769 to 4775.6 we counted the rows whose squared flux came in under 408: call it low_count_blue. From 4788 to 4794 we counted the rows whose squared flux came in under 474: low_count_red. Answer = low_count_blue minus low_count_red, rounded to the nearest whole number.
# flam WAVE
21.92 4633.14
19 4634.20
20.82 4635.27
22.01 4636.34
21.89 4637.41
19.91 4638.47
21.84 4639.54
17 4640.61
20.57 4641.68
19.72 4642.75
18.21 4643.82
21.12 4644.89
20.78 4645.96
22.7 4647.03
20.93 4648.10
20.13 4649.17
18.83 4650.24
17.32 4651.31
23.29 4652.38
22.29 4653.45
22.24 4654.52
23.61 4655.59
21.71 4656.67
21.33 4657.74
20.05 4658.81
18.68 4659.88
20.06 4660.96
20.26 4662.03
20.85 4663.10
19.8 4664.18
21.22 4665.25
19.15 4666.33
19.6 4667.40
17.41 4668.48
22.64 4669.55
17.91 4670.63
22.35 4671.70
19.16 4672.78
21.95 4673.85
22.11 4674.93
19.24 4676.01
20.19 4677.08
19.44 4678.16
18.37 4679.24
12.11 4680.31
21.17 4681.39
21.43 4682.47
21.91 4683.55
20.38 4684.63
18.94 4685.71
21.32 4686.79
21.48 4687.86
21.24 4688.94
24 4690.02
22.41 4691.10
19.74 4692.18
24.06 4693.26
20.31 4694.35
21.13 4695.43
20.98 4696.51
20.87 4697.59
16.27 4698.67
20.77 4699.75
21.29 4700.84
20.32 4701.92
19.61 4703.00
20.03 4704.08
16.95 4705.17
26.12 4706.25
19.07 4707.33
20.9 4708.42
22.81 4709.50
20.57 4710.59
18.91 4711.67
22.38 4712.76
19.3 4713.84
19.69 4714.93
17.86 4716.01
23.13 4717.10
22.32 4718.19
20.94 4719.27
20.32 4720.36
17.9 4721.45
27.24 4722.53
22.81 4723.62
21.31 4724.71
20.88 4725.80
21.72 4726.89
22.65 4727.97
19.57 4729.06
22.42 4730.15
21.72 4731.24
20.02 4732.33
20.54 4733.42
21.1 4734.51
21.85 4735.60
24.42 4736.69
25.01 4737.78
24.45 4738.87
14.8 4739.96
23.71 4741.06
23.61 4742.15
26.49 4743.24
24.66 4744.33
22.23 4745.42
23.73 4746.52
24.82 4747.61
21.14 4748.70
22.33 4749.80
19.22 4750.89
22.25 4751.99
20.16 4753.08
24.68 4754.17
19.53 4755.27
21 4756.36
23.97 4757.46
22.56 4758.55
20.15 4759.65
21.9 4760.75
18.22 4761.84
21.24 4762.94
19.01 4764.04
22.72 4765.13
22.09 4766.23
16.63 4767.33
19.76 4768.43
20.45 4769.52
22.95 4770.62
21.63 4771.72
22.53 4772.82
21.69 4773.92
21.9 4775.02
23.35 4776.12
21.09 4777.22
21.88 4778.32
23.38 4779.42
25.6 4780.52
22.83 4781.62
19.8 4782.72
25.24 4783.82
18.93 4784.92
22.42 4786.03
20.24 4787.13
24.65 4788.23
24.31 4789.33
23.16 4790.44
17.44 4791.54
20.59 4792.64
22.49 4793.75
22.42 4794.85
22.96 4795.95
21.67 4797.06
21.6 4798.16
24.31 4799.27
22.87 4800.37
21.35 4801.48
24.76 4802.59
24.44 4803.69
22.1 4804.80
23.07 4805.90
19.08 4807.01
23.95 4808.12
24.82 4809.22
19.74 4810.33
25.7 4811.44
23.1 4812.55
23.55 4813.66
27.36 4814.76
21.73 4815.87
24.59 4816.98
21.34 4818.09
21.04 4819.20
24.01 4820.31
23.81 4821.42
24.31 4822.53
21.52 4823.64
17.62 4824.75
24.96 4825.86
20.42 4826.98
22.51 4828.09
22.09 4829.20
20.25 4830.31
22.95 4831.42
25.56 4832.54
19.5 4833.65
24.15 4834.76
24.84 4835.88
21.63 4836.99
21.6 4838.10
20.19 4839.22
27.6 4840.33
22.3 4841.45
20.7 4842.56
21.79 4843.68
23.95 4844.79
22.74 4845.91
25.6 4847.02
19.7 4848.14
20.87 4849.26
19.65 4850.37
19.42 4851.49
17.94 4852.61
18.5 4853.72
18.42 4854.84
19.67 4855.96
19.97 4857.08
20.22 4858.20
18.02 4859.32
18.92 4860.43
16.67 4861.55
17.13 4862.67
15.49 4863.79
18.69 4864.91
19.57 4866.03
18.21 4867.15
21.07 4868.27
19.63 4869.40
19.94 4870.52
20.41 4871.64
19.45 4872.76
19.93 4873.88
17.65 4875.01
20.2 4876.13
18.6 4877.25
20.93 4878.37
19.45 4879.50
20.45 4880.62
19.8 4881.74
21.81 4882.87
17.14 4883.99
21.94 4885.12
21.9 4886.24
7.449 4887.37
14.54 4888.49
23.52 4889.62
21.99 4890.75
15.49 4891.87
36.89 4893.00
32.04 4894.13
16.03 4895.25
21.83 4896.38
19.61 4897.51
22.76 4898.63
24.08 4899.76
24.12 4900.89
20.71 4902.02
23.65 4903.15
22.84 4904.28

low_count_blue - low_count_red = -2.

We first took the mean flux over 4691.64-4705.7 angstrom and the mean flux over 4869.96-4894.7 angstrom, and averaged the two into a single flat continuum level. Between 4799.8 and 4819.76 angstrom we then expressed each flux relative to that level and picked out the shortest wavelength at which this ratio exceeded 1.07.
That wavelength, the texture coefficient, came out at 4800.37 angstrom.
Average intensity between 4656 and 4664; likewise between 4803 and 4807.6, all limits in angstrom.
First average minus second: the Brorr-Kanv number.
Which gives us -2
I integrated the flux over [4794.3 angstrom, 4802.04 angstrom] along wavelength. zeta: 174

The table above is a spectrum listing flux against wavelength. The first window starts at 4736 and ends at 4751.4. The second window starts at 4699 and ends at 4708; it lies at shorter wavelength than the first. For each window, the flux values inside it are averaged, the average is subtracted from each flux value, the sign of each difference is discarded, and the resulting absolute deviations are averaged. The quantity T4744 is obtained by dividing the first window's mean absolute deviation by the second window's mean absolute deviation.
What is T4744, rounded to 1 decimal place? 1.3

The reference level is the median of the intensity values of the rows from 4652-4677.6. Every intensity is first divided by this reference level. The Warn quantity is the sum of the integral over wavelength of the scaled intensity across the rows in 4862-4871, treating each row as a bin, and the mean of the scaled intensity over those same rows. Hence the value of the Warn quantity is 9.1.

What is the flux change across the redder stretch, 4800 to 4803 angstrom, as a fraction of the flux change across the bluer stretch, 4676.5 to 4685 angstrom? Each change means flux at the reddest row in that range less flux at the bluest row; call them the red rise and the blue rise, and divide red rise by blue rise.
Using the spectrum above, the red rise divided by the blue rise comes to 10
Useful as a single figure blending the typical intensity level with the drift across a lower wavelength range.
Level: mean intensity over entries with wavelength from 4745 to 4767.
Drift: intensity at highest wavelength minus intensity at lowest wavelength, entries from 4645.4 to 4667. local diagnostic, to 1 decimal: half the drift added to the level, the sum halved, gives 10.4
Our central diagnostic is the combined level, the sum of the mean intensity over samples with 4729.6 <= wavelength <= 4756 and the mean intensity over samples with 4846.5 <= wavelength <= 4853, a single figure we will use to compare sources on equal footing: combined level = 42.8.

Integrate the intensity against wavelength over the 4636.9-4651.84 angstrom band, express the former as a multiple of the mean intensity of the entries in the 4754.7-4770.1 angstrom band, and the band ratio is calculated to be 14.5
